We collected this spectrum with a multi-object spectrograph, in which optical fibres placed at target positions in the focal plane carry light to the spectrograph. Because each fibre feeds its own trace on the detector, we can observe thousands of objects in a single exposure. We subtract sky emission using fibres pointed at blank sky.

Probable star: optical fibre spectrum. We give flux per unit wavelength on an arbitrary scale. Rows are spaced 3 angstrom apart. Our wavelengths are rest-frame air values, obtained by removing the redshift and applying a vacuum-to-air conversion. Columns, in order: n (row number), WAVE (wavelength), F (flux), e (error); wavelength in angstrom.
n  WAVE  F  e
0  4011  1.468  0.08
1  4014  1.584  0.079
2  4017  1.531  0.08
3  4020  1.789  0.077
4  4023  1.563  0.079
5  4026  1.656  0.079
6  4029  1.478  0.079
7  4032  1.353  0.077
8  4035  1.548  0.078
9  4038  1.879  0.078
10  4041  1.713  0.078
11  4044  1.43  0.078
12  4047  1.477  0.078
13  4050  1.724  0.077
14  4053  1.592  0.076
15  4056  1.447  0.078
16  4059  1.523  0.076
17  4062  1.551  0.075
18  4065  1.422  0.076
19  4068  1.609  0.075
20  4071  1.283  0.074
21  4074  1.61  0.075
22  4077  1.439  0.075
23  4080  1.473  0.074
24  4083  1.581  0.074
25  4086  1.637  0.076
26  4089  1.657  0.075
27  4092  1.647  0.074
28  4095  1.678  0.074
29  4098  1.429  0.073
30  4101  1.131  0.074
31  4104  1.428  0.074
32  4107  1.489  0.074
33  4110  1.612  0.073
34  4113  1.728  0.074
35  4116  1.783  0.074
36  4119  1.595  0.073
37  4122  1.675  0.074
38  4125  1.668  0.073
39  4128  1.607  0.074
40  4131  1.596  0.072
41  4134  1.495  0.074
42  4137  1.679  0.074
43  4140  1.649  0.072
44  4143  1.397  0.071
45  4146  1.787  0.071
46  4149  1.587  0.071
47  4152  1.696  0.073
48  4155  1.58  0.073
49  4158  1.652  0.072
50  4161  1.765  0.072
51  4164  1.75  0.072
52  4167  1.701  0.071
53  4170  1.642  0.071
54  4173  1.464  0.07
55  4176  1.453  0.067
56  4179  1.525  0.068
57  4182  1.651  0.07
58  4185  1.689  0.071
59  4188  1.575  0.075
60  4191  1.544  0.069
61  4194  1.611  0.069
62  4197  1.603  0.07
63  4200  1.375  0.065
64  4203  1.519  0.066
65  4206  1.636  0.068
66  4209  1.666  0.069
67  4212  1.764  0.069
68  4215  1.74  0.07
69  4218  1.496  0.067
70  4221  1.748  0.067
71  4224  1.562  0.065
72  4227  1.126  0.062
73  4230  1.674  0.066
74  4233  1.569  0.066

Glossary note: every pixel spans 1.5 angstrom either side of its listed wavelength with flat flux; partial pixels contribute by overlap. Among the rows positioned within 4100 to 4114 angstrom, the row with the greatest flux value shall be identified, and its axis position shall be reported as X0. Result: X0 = 4113 angstrom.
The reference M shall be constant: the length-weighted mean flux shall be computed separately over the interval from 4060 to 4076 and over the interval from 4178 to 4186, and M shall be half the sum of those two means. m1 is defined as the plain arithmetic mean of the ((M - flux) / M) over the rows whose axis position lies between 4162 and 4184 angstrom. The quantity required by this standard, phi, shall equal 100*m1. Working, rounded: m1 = -0.025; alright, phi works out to -2.5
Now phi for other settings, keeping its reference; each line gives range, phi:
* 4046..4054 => -2.5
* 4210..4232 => -1.8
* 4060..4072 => 5.9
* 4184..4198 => -2.9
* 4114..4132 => -6.1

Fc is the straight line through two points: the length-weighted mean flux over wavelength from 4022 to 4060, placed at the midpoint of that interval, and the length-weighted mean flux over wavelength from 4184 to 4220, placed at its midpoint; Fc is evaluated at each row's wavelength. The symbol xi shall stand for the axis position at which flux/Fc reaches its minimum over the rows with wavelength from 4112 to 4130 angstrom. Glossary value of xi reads 4119 angstrom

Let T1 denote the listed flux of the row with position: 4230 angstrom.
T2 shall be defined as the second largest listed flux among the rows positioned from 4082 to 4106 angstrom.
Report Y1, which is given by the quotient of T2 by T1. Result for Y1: 1.0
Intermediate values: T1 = 1.674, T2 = 1.657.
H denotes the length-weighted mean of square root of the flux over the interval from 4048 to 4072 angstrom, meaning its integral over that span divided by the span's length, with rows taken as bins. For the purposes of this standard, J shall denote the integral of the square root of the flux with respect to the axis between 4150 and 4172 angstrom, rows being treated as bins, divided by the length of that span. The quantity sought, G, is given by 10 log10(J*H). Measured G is 2.03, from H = 1.23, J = 1.29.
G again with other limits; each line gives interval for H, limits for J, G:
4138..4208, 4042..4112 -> 1.93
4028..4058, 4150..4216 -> 2.01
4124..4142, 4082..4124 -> 2.01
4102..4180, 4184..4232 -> 2.03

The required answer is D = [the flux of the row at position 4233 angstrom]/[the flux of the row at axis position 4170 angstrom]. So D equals 0.96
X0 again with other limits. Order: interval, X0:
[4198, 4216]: 4212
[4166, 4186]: 4167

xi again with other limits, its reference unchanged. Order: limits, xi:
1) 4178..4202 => 4200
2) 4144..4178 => 4176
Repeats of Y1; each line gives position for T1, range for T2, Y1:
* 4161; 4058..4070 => 0.9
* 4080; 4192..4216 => 1.2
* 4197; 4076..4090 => 1.0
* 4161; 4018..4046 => 1.0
